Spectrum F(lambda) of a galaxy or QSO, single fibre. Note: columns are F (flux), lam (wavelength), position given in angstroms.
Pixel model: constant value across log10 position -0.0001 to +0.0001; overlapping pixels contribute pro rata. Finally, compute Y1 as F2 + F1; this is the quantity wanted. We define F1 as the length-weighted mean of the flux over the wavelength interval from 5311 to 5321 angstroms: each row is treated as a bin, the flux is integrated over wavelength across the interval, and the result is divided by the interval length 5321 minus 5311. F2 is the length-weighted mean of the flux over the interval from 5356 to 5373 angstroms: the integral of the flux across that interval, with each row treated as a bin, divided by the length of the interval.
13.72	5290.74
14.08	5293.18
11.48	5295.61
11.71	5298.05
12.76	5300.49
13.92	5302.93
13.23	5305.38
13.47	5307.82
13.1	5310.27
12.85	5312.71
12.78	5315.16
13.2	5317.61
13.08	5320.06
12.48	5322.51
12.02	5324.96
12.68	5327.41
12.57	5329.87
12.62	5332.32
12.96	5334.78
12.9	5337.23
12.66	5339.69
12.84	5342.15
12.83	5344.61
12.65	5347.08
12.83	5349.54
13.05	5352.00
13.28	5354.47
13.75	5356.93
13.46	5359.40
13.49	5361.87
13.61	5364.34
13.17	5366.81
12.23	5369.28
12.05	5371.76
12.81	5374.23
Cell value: 26.1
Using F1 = 13.0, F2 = 13.1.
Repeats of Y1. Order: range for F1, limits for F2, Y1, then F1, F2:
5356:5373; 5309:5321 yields 26.1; 13.1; 13.0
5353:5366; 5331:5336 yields 26.3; 13.5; 12.8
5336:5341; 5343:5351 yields 25.6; 12.8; 12.8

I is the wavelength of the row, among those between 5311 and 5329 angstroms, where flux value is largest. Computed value 5317.61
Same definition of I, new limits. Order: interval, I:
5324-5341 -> 5334.78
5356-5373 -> 5356.93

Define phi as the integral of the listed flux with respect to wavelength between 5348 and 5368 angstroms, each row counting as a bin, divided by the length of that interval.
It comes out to 13.3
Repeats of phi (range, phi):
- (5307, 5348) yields 12.8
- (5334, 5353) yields 12.8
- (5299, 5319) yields 13.1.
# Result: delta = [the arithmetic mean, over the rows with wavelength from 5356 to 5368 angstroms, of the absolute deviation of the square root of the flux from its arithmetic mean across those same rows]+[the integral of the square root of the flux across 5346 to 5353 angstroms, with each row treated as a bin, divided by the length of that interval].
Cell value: 3.61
